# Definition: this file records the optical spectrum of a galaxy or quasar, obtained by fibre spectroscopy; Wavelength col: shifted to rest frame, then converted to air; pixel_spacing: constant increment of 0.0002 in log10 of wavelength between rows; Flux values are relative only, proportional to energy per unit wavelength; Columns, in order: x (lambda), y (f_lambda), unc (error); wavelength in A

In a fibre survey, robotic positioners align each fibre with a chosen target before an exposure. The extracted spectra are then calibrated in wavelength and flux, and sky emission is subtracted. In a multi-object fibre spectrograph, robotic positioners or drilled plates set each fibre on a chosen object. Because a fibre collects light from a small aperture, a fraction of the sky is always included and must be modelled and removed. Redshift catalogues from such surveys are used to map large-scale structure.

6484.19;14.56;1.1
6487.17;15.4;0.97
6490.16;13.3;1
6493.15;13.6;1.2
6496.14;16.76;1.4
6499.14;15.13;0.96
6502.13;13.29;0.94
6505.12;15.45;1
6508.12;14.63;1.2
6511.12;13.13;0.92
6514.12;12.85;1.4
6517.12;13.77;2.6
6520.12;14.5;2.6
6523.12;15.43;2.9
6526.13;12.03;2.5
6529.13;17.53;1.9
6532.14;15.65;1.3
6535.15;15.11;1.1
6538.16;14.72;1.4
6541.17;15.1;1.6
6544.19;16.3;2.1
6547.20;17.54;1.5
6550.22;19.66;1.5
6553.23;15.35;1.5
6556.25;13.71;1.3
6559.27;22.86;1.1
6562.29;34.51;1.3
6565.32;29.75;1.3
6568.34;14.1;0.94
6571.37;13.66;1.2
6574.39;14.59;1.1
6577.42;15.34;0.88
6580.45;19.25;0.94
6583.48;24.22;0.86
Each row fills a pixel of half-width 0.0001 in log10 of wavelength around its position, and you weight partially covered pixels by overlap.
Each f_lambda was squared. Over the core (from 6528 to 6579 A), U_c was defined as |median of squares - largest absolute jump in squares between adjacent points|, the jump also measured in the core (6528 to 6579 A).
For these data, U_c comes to 451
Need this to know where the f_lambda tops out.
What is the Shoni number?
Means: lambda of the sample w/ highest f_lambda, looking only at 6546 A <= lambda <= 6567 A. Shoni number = 6562.29 A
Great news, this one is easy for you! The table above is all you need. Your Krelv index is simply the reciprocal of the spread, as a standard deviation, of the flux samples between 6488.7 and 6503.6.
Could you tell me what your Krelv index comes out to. 0.7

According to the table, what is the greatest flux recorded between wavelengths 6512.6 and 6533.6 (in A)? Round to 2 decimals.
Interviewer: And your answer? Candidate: 17.53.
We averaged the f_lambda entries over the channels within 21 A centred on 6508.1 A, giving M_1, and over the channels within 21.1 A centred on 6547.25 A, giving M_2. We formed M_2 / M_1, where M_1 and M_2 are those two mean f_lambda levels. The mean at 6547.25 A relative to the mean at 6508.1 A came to 1.14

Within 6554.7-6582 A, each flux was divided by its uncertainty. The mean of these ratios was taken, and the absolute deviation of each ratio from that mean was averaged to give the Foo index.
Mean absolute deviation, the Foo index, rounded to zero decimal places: 5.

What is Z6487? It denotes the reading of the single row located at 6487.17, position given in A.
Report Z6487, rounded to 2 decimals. 15.40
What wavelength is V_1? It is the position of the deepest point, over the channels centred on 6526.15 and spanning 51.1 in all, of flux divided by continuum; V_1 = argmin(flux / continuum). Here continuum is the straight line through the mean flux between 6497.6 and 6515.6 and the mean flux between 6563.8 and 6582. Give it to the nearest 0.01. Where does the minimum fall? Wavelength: 6526.13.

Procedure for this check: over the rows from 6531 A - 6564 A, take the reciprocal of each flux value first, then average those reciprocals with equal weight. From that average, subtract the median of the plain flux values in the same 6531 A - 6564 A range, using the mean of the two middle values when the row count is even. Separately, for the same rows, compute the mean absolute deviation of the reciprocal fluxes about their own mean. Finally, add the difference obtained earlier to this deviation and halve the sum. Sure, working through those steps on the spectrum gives -7.8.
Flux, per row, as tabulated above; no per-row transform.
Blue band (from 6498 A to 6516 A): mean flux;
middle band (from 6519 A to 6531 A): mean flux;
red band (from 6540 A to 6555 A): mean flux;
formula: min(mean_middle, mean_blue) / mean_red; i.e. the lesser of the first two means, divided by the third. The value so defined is 0.84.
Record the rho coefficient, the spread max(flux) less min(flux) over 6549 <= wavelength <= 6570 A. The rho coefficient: 20.8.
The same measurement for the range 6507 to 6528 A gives 3.4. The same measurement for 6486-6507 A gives 3.5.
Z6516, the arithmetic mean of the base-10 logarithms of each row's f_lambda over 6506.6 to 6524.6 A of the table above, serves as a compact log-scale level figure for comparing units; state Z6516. 1.15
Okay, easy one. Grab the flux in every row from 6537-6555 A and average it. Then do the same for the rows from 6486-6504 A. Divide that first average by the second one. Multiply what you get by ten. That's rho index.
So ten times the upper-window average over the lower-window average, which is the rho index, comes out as 11.3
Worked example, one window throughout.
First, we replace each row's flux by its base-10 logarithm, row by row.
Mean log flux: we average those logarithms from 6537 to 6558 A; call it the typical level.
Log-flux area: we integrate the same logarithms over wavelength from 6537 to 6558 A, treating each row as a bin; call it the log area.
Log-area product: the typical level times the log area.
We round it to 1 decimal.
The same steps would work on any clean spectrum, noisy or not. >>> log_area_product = 30.5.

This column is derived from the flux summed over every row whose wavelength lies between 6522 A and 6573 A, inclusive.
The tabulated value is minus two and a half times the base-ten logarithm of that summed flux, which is -6.20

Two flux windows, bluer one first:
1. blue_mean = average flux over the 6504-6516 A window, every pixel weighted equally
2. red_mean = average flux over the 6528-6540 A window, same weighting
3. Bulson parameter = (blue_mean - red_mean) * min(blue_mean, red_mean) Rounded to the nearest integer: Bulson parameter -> -24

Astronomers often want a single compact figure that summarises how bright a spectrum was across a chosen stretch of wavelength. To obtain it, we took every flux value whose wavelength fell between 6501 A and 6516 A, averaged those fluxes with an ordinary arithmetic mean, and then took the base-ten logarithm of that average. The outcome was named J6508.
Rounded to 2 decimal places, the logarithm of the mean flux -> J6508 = 1.14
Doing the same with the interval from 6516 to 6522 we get 1.15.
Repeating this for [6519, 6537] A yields 1.18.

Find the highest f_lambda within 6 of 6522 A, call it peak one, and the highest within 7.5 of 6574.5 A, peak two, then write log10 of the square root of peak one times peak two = 1.24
